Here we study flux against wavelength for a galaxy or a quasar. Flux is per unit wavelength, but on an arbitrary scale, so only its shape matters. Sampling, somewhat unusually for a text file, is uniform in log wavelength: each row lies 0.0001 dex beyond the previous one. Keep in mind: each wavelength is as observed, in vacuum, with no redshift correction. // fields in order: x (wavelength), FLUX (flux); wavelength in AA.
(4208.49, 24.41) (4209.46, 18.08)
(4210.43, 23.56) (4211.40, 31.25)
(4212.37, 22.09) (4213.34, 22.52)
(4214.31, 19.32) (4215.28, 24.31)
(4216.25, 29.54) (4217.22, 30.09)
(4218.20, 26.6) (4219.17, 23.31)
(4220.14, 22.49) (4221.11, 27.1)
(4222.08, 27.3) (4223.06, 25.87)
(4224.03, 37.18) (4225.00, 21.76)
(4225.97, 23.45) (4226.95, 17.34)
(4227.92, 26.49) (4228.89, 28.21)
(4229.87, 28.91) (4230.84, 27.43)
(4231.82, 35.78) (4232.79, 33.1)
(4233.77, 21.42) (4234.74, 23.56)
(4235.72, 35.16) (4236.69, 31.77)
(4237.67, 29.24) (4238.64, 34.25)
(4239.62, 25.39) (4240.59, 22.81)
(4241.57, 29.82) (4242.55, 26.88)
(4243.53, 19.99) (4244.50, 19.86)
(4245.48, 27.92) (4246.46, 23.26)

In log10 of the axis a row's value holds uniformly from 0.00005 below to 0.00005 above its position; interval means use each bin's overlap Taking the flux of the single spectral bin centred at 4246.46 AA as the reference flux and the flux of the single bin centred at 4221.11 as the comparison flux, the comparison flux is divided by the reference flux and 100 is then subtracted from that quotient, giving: -98.8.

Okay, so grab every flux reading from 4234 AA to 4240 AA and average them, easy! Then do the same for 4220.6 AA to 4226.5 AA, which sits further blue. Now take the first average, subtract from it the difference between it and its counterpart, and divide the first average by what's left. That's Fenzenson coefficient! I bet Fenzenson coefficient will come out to 1.10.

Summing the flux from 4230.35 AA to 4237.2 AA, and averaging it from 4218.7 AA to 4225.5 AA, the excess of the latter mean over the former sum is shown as -182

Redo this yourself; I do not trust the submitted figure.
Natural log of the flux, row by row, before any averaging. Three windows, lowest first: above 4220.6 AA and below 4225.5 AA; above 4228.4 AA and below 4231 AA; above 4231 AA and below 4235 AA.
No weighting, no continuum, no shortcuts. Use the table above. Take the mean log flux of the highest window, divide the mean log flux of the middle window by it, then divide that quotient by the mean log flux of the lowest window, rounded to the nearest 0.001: 0.303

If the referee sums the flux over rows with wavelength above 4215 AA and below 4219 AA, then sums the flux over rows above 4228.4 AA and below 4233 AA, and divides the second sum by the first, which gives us 1.4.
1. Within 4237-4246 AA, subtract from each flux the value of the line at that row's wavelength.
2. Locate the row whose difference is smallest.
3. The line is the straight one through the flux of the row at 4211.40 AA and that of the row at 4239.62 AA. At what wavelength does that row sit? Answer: 4243.53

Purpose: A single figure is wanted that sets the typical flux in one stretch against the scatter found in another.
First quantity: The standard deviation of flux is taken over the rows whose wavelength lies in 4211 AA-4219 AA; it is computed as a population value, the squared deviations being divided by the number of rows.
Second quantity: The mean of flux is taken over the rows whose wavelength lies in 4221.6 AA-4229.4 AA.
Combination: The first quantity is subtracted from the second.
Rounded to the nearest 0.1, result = 21.9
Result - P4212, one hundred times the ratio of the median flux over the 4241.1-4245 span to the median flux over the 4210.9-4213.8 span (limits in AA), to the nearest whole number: 104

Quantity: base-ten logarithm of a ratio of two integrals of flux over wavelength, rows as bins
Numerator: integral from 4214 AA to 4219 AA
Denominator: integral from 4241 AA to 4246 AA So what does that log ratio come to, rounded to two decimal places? 0.02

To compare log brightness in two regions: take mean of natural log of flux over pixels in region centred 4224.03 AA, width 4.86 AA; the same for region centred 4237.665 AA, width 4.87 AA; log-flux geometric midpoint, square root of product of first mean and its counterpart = 3.36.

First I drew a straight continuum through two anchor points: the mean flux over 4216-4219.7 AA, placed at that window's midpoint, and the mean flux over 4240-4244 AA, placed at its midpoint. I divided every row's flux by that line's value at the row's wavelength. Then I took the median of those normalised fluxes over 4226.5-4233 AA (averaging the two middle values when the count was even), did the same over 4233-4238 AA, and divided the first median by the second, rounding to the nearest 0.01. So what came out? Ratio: 0.93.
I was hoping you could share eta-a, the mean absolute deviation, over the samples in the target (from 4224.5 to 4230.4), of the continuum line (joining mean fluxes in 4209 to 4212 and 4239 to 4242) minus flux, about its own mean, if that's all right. 3.4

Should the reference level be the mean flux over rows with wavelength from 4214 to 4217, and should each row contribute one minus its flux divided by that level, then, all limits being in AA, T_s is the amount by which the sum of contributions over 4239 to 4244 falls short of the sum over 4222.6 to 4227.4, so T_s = -0.03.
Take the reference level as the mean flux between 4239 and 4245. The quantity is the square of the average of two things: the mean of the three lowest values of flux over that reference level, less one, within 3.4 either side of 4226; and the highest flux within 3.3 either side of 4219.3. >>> 224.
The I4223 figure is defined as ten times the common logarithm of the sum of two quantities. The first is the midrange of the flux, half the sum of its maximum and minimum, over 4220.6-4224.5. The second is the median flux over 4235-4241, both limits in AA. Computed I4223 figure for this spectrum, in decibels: 17.9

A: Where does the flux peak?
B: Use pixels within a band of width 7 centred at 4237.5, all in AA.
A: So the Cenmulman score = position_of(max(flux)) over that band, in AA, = 4235.72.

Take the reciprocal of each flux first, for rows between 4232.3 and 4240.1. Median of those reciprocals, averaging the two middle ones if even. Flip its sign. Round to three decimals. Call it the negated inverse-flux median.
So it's -0.033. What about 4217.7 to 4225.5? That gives -0.038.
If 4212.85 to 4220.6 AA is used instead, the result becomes -0.042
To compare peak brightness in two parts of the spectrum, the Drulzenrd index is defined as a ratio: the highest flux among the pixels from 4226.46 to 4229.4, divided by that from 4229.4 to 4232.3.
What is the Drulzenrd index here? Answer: 0.79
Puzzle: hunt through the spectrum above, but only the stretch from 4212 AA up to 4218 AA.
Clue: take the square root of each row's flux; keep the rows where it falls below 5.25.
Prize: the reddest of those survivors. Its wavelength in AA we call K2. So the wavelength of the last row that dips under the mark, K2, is 4215.28 AA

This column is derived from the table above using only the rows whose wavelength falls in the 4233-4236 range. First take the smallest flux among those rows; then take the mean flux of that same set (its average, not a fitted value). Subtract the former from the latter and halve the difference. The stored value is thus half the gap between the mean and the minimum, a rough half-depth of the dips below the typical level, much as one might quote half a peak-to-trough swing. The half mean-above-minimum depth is 2.6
